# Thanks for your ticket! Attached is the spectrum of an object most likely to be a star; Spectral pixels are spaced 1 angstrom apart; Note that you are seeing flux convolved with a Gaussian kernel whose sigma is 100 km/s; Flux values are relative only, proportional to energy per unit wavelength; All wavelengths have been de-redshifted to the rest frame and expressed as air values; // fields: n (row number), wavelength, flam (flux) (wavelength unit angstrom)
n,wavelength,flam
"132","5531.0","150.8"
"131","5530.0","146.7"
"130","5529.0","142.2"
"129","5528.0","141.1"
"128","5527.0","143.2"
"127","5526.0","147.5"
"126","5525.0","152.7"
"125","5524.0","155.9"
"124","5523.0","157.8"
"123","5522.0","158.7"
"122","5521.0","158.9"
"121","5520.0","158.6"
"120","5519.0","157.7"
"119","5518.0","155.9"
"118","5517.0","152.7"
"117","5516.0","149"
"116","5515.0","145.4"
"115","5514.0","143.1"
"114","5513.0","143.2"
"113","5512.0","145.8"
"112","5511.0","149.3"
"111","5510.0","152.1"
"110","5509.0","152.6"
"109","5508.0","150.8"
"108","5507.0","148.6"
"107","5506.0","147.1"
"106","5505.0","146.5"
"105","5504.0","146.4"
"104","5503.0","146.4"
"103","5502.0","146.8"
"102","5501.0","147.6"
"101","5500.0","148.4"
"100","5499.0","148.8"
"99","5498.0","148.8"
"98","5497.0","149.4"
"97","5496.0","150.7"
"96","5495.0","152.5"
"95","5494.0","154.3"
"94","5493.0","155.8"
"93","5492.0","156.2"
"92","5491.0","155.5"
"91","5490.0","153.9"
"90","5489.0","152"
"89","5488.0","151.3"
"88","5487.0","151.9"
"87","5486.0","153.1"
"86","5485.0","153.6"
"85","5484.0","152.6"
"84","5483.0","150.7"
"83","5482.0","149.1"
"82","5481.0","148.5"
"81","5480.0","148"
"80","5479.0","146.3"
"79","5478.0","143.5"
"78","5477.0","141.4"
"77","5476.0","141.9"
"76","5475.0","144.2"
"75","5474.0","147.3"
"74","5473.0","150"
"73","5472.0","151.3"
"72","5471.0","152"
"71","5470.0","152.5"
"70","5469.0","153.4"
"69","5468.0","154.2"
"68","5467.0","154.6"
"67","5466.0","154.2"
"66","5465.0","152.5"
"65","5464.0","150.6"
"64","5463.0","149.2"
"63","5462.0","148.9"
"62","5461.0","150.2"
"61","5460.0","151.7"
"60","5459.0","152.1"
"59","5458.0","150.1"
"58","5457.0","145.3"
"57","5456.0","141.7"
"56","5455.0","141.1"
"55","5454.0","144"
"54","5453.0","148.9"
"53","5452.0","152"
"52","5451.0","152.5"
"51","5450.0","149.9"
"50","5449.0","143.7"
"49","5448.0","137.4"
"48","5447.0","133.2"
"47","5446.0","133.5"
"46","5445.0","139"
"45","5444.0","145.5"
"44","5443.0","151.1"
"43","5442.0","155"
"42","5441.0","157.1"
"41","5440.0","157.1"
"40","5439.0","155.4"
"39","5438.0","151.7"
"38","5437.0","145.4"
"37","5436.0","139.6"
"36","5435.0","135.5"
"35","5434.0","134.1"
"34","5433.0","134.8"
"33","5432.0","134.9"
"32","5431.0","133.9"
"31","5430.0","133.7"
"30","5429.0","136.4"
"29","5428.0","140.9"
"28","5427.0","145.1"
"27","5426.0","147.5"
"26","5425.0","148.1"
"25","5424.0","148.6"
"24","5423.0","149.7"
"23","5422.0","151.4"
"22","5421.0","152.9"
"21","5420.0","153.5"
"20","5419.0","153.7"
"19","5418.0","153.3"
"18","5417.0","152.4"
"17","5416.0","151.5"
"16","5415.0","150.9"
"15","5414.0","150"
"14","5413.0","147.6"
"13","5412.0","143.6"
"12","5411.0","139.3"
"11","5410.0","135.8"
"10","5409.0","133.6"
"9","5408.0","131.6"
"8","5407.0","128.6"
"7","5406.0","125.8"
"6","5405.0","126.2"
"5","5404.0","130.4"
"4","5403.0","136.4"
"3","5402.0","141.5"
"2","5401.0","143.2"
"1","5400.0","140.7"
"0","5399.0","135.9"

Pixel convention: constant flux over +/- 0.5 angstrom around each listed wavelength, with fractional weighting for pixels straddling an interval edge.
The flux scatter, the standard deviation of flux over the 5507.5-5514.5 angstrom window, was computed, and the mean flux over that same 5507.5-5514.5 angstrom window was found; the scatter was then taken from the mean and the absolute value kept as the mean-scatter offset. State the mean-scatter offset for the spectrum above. 144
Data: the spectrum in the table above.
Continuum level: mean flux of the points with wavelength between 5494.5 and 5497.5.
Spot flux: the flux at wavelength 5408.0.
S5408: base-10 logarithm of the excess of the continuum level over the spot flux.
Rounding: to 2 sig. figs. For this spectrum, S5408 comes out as 1.3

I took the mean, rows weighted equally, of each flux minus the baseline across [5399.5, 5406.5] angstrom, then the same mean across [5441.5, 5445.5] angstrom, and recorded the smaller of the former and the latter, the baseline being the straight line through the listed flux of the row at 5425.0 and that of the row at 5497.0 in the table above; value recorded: -13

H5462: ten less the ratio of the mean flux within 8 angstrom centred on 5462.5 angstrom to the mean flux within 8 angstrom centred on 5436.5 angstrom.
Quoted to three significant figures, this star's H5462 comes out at 8.95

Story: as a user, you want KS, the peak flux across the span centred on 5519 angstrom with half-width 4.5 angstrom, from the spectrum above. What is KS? 158.9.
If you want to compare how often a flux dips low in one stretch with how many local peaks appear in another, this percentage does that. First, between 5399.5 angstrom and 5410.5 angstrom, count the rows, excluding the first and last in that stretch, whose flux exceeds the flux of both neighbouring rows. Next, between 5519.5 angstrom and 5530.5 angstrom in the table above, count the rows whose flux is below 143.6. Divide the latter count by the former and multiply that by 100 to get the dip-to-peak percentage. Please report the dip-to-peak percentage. 300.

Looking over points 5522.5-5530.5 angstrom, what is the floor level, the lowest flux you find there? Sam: 141.1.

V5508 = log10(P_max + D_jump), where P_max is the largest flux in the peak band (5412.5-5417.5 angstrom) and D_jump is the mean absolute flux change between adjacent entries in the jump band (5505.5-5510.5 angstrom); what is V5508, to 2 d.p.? 2.19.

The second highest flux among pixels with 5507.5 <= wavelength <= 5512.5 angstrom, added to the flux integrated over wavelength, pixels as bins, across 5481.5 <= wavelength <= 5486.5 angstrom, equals 911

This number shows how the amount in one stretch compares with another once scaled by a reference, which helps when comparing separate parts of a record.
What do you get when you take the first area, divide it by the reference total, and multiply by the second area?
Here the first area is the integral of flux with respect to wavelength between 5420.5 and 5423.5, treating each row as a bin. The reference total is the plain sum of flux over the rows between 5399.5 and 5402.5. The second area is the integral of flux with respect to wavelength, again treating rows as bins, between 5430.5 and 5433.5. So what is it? 431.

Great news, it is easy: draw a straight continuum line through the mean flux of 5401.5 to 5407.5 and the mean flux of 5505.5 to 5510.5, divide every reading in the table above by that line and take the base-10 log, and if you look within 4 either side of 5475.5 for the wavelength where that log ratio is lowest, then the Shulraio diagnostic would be 5477.0 angstrom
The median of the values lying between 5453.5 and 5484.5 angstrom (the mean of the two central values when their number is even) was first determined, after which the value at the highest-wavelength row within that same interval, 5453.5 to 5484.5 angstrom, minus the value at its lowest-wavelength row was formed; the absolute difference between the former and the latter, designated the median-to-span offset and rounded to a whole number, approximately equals 141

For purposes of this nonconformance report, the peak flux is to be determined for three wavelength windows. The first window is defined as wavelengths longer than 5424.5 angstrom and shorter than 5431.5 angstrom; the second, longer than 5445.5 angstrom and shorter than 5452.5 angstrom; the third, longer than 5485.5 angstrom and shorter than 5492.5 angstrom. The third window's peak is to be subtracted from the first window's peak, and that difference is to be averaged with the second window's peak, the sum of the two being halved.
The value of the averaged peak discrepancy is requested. 72.2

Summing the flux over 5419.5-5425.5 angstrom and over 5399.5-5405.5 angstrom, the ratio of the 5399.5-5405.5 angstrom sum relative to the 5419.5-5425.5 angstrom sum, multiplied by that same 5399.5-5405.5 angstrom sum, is 741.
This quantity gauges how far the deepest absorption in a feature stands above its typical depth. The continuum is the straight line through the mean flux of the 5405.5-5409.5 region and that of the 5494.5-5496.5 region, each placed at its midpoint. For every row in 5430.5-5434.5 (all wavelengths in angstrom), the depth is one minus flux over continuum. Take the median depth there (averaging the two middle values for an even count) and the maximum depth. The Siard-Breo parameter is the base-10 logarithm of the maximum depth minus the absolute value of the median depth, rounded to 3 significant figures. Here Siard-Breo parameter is -2.27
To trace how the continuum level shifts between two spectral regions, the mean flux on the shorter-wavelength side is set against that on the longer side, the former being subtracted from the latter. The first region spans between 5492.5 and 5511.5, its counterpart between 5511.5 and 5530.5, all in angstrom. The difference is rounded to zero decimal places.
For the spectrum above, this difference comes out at 1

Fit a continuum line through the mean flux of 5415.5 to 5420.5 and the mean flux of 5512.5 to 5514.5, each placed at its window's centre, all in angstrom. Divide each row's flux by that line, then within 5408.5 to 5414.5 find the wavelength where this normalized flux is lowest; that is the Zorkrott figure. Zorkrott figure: 5409.0 angstrom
